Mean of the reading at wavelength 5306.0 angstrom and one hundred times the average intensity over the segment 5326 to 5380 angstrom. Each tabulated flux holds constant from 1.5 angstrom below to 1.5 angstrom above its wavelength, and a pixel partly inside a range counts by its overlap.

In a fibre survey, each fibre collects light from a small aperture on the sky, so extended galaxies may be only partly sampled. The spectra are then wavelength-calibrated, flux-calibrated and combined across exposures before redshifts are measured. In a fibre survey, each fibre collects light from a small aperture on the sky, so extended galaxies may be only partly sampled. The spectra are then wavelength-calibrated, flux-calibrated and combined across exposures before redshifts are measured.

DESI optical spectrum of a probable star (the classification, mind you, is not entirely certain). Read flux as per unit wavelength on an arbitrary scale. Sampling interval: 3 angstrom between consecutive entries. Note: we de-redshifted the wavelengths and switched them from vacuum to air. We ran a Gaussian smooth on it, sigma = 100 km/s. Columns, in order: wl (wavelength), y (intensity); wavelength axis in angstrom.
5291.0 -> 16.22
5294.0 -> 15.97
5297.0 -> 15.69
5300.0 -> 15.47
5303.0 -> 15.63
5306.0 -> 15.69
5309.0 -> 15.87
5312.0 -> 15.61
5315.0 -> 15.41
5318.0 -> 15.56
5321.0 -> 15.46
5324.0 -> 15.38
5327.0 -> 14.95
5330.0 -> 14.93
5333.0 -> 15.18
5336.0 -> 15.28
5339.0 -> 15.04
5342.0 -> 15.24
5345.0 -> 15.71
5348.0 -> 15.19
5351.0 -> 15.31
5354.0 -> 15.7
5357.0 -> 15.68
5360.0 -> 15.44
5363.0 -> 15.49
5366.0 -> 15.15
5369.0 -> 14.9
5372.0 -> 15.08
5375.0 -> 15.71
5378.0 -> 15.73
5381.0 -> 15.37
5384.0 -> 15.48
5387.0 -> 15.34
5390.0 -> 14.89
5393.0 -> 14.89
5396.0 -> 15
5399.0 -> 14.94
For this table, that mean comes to 774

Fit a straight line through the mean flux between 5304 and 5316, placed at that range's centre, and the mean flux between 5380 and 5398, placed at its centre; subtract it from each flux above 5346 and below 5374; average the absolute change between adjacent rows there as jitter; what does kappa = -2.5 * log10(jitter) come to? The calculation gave 1.8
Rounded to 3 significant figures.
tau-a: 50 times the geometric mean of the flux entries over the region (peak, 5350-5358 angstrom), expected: 778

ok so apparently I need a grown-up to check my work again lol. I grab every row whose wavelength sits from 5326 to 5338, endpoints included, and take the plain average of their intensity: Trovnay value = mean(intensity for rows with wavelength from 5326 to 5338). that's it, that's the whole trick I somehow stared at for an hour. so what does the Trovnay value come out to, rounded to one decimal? 15.1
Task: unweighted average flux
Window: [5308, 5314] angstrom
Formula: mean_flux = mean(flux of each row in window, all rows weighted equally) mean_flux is 15.7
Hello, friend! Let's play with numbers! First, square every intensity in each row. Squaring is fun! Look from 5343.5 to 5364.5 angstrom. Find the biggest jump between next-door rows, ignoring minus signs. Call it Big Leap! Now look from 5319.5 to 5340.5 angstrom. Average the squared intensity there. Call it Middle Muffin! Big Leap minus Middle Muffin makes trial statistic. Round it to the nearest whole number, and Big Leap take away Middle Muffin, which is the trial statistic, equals -214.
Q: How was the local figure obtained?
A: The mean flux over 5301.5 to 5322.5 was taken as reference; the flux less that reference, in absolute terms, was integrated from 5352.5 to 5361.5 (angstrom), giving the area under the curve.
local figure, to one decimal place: 1.0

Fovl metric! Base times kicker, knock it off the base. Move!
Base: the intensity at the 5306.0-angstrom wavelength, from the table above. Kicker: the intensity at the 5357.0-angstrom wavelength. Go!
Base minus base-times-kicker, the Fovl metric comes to -230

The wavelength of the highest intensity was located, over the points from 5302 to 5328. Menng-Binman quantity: 5309.0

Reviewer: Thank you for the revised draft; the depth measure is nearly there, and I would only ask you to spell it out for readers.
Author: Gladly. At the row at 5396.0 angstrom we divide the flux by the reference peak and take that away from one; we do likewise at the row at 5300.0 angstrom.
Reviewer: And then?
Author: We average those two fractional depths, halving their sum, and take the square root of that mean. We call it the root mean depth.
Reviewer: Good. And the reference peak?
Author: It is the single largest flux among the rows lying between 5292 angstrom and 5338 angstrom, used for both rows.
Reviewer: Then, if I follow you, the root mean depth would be 0.21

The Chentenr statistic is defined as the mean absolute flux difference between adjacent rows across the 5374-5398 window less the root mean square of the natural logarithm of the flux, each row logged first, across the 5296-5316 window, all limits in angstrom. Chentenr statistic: -2.58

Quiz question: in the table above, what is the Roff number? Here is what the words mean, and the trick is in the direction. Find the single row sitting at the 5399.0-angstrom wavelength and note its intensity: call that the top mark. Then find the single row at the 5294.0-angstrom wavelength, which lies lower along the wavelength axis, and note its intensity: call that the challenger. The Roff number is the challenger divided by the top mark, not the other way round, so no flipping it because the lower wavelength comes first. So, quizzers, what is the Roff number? 1.07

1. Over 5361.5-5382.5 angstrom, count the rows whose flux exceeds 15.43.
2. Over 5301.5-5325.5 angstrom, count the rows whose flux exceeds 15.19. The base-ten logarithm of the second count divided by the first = 0.43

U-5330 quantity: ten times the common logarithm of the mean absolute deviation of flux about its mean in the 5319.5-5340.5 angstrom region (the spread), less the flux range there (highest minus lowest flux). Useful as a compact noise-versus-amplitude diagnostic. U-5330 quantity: -8.2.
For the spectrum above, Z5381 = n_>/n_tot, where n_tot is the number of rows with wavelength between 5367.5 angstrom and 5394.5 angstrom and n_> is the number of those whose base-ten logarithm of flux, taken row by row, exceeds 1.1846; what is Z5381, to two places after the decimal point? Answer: 0.56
